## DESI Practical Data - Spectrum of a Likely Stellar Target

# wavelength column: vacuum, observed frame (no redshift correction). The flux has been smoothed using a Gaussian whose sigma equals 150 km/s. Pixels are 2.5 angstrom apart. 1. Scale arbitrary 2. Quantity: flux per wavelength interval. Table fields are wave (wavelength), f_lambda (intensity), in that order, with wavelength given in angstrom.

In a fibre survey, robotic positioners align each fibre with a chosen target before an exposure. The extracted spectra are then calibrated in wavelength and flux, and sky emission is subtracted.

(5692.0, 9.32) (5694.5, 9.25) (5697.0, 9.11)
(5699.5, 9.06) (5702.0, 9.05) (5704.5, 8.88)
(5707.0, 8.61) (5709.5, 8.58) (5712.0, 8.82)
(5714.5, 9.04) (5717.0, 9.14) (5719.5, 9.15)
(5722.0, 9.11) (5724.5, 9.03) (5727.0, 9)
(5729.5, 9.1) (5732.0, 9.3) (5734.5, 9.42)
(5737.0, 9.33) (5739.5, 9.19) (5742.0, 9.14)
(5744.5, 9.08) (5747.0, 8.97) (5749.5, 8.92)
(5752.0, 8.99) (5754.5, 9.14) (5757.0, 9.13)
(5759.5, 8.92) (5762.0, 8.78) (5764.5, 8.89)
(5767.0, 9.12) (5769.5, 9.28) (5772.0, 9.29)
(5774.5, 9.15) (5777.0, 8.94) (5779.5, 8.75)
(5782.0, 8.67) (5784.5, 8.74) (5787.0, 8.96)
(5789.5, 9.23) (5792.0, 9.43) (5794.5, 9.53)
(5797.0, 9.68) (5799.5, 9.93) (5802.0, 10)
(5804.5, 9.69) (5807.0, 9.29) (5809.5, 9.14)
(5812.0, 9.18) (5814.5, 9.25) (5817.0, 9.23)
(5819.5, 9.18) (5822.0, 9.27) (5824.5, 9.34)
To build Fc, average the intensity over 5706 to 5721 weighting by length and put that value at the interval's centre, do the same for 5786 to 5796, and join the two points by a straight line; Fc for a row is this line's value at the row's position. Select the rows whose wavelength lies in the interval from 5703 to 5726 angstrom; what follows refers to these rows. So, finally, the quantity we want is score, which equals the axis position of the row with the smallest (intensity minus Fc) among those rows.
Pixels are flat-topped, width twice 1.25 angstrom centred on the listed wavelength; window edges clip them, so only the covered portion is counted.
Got 5709.5 angstrom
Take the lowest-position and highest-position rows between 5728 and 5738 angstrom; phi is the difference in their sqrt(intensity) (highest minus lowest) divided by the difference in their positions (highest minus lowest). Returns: 0.005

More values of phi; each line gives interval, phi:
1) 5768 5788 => -0.003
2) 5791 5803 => 0.009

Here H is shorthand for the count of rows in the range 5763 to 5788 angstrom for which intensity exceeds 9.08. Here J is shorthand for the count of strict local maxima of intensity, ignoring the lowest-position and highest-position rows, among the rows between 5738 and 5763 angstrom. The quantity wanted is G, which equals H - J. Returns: 3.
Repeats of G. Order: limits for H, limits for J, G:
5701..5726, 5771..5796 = 3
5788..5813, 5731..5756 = 9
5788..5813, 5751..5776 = 8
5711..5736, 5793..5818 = 4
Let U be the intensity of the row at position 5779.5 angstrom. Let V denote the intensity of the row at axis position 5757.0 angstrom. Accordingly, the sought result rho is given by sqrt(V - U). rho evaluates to 0.62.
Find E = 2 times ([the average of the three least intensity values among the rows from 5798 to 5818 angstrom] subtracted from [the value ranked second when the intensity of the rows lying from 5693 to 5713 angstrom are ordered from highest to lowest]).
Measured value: -0.1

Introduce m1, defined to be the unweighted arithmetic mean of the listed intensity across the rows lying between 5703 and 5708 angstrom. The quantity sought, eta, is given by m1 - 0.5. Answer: 8.2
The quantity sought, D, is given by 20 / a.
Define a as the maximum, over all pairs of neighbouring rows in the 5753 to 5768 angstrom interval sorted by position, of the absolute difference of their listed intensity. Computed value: 87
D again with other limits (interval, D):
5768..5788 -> 91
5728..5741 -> 100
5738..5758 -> 133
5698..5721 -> 74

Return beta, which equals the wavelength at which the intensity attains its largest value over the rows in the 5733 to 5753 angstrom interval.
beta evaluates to 5734.5 angstrom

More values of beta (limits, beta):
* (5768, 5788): 5772.0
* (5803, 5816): 5804.5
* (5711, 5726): 5719.5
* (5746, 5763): 5754.5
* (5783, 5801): 5799.5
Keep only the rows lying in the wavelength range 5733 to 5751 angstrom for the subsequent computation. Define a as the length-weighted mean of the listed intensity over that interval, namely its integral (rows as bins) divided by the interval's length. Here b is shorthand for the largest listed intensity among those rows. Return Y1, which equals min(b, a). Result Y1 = 9.15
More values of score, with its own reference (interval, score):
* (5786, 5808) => 5787.0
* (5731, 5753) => 5749.5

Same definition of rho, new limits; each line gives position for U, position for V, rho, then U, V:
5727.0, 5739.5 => 0.44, 9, 9.19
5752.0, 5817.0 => 0.49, 8.99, 9.23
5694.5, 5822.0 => 0.14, 9.25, 9.27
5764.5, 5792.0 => 0.73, 8.89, 9.43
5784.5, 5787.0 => 0.47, 8.74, 8.96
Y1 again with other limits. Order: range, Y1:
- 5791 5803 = 9.71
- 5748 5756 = 9.02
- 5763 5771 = 9.09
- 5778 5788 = 8.78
